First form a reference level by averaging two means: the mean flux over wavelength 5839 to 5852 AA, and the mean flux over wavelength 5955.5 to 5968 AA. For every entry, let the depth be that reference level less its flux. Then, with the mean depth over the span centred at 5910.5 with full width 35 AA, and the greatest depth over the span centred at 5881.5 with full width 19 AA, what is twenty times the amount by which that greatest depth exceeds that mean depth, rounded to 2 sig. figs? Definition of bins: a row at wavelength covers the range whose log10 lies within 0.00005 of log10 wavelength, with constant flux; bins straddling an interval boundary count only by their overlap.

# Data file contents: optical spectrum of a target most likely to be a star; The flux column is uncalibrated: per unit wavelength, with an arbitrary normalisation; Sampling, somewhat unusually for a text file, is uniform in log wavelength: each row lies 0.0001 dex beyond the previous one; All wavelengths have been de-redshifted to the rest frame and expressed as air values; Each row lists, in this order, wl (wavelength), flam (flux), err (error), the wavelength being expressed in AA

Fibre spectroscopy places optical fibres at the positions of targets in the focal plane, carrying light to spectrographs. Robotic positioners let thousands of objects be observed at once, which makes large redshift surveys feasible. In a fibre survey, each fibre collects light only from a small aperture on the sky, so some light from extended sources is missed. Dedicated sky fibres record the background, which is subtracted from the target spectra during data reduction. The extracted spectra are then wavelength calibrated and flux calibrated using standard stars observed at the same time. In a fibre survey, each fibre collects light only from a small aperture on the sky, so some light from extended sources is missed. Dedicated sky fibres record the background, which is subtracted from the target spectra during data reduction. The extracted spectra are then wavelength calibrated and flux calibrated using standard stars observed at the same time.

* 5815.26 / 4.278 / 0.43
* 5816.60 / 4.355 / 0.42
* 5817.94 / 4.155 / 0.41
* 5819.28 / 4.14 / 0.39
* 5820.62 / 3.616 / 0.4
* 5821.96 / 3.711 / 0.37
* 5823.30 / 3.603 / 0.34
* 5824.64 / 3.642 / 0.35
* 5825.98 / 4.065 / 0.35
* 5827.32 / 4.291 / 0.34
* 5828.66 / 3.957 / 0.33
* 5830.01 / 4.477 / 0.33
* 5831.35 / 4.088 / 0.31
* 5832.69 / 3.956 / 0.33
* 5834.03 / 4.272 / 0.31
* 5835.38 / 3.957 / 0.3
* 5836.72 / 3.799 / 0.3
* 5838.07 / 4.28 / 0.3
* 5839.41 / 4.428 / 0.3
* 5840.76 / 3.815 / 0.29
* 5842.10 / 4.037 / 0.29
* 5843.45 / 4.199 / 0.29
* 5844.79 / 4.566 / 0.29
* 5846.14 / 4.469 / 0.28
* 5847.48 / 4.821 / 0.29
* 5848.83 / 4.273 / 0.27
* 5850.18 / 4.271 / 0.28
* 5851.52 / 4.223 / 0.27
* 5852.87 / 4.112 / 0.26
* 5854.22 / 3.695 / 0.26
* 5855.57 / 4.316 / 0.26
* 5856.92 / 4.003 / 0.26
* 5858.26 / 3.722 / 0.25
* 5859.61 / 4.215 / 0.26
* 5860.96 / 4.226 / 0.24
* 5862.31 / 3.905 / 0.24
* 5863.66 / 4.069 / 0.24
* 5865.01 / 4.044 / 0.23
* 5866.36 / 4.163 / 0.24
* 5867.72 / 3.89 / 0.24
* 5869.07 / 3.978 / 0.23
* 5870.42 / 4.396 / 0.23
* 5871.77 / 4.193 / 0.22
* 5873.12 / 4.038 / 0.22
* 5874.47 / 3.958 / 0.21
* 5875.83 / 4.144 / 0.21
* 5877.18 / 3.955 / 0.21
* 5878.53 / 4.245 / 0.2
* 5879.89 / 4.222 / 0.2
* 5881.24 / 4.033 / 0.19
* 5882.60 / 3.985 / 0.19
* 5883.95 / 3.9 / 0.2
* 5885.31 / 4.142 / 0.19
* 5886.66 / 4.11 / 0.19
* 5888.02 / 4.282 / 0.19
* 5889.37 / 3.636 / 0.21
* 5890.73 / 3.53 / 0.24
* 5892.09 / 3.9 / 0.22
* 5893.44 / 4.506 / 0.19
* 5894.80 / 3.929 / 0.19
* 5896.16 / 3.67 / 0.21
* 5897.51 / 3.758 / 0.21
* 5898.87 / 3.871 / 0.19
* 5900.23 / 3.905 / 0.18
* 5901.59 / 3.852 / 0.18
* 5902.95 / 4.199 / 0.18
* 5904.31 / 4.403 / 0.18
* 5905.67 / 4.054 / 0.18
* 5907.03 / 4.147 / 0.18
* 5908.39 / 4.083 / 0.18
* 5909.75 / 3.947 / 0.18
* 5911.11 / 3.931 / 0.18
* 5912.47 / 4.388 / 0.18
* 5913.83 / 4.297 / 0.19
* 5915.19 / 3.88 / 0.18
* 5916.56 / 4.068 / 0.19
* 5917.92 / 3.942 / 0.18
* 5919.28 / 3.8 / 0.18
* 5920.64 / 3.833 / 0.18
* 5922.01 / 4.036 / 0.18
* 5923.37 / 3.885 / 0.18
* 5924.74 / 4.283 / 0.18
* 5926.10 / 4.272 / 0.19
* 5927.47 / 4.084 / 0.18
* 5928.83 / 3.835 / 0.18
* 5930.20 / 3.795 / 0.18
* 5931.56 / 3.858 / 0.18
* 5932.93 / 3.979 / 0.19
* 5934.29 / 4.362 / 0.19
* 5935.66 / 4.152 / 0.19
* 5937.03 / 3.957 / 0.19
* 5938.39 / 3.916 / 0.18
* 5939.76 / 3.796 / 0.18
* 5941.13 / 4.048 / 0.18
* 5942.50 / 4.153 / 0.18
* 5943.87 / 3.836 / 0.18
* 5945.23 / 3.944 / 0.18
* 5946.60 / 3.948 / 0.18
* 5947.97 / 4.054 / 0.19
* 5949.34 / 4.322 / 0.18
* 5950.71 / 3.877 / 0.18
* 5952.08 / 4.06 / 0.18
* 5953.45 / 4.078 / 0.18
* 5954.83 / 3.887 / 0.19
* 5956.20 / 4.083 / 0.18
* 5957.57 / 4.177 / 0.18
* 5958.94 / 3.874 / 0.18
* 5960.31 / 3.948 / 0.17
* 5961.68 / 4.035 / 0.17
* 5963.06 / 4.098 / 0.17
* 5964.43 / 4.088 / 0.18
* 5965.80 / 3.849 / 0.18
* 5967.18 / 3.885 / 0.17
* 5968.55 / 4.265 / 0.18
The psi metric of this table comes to 10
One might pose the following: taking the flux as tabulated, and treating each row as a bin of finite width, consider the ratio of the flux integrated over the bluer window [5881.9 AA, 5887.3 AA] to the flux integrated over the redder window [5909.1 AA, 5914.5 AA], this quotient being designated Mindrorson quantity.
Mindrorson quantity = 0.97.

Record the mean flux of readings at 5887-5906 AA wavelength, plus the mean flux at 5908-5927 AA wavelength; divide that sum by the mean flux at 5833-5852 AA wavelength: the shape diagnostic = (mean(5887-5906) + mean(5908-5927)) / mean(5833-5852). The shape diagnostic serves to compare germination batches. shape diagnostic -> 1.89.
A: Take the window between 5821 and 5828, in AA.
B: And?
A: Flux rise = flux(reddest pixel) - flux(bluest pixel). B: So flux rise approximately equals 0.6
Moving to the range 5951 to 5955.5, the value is -0.2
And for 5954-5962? 0.1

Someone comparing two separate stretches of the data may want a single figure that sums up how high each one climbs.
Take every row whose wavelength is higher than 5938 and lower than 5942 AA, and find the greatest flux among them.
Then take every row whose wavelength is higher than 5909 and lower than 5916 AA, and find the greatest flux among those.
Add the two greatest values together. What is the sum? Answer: 8.4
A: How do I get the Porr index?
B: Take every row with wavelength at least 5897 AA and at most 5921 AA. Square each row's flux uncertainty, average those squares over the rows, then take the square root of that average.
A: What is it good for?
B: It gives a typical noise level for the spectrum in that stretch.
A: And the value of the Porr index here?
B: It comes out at 0.183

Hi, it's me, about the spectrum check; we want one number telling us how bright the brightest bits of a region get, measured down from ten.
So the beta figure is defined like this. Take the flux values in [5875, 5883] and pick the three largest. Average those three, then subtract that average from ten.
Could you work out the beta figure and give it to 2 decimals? 5.80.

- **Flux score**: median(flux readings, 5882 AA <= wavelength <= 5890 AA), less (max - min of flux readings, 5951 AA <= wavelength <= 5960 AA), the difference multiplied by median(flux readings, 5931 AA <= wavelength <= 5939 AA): 14.9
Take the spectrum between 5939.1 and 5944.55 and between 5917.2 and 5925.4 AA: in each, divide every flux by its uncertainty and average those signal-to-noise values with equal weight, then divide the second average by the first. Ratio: 1.0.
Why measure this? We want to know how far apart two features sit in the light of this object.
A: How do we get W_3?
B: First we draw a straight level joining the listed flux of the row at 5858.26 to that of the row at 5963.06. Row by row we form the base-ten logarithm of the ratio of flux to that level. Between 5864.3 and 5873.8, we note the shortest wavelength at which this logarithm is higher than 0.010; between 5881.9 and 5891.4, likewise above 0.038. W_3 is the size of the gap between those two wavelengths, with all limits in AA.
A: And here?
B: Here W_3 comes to 23.0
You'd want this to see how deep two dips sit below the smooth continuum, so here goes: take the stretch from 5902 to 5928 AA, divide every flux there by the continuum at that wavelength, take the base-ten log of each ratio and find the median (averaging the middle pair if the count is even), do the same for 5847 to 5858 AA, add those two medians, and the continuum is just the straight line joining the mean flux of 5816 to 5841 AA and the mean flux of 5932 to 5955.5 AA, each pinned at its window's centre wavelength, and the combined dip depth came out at 0.027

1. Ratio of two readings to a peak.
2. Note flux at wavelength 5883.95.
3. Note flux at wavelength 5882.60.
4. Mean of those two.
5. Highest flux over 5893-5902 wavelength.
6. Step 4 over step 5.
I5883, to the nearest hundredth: 0.87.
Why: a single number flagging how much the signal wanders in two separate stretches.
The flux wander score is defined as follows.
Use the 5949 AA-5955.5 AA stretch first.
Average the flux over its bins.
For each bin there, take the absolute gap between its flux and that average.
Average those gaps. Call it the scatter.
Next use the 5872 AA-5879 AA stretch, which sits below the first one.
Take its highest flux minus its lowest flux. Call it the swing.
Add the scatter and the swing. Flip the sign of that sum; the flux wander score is -0.42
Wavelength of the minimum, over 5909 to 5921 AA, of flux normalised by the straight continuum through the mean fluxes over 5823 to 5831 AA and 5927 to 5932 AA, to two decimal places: 5919.28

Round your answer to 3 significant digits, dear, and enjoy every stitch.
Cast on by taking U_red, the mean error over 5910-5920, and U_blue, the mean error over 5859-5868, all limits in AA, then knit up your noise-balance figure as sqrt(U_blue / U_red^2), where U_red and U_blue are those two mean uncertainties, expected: 2.69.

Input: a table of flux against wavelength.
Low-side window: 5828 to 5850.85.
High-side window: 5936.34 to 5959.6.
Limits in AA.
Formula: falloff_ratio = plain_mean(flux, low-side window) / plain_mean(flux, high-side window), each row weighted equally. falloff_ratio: 1.05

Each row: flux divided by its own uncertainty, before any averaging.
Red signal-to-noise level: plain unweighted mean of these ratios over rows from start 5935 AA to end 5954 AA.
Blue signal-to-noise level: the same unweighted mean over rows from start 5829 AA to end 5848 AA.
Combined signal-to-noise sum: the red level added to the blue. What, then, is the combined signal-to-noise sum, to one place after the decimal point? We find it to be 36.1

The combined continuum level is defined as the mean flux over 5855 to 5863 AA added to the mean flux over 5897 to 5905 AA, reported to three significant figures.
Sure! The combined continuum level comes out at 8.06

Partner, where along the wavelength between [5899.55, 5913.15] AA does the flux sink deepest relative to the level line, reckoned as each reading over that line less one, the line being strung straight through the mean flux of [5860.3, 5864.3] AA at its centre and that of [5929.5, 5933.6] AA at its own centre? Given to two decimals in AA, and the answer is 5901.59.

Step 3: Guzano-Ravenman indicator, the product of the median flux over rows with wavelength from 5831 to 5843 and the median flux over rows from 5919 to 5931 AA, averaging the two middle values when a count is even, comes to 15.7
